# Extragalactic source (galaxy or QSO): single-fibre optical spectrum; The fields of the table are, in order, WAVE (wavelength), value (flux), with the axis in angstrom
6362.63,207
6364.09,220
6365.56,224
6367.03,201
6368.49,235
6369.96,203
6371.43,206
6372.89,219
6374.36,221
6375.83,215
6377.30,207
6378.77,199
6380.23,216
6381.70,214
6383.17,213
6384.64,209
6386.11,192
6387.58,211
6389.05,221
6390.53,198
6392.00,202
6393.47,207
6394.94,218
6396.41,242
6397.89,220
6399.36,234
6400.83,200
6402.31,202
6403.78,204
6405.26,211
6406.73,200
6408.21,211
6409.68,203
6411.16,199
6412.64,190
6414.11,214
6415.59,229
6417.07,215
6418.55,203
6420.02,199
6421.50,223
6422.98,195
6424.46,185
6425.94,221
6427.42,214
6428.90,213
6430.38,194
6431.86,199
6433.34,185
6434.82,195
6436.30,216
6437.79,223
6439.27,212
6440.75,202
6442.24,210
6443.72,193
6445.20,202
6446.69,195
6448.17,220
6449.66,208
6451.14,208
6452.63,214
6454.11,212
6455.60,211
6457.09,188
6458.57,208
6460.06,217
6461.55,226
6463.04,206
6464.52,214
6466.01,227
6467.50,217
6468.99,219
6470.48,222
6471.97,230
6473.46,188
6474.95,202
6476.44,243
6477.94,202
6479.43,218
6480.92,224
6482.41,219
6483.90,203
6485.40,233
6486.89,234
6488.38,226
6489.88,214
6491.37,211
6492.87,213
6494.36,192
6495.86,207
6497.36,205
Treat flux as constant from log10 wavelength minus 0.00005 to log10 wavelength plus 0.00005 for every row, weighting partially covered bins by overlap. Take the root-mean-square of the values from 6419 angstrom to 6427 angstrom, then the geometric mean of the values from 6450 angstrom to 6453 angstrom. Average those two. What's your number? 208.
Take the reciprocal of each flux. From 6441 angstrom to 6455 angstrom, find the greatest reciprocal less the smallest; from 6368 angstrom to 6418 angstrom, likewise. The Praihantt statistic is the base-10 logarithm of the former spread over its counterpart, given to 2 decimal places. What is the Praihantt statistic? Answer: -0.25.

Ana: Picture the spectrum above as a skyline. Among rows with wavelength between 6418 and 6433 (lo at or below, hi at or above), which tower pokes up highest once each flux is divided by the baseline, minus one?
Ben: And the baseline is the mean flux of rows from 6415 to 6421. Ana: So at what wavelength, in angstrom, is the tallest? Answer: 6421.50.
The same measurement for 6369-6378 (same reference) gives 6374.36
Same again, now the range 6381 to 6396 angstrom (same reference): 6389.05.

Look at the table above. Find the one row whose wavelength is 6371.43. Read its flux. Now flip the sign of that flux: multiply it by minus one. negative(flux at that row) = -206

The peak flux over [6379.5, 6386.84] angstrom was 216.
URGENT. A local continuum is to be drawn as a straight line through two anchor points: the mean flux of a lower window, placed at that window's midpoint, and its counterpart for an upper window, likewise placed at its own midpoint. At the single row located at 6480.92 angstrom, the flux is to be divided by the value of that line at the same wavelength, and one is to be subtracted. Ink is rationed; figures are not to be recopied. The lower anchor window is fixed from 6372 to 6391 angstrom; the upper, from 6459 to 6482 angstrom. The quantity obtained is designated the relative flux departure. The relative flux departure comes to 0.029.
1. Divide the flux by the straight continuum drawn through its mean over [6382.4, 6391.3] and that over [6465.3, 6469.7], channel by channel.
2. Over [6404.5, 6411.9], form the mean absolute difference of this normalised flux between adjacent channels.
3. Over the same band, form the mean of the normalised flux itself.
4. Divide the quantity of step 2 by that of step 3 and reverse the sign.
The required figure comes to -0.042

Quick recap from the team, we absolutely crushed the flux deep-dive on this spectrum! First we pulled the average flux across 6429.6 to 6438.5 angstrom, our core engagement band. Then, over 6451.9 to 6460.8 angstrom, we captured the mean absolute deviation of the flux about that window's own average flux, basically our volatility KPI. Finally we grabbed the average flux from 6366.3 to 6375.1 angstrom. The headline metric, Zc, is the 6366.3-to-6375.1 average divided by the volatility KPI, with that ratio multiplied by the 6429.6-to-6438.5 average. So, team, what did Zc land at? 6280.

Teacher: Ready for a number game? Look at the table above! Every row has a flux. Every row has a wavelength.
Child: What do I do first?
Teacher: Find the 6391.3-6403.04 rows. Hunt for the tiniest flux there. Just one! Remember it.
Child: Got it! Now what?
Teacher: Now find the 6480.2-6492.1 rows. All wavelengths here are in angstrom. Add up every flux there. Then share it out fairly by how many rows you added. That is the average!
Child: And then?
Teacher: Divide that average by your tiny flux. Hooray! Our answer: 1.10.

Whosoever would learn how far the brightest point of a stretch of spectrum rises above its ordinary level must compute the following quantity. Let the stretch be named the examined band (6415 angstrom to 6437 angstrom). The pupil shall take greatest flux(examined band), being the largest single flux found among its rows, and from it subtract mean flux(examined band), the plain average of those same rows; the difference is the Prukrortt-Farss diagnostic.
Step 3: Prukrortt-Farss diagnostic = 23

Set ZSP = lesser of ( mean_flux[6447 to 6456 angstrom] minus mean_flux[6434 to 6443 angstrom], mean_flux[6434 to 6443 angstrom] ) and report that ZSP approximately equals 2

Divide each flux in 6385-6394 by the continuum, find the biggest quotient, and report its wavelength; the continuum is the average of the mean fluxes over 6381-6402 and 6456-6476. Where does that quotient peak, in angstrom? 6389.05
